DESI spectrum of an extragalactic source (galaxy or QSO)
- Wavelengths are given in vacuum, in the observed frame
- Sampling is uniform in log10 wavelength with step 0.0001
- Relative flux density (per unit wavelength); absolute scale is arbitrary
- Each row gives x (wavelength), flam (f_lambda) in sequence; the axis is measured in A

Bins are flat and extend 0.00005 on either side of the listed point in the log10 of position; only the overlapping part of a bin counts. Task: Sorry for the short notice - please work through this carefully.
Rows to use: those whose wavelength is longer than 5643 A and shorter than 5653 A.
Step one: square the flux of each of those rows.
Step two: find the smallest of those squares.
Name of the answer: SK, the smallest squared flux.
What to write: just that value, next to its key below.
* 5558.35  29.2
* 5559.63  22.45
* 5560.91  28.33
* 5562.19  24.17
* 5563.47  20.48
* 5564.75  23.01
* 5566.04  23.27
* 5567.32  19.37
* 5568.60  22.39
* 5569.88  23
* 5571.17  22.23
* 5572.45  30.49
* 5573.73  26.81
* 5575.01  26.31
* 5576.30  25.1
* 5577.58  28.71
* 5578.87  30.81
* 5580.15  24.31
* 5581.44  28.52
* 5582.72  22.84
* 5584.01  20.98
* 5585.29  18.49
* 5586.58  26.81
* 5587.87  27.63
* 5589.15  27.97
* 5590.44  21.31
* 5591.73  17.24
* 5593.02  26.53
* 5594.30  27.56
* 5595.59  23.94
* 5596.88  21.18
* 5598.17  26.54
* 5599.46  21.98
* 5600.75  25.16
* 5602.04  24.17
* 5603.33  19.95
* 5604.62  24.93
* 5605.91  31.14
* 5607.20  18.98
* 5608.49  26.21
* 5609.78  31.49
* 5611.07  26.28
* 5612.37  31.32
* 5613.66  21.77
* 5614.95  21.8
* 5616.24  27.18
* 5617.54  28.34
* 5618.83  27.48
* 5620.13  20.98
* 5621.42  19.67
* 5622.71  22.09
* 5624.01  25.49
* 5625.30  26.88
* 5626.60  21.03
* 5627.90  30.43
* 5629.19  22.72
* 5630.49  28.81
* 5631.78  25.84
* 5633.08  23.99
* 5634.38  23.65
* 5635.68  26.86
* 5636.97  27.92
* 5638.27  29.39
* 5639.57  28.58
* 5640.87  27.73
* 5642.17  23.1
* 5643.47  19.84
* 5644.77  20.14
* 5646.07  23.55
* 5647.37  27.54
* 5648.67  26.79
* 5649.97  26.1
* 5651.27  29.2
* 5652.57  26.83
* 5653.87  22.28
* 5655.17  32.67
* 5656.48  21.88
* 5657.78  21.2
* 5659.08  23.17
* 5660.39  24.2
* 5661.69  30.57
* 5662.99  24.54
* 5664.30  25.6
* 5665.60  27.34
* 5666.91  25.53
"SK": 394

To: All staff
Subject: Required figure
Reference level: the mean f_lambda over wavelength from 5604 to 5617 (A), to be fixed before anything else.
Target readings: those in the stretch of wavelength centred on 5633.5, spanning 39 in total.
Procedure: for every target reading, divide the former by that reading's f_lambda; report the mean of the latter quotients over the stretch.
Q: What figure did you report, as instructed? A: 1.05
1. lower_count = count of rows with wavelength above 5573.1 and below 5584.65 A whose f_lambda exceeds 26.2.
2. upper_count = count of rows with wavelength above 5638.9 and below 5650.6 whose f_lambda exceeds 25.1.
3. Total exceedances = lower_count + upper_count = 10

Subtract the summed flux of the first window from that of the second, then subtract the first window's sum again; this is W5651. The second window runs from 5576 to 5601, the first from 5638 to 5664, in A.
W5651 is -525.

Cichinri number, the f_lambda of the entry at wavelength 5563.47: 20.48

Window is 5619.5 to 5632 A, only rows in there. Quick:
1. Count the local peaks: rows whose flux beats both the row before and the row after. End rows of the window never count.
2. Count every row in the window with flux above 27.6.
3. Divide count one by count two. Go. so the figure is 1.5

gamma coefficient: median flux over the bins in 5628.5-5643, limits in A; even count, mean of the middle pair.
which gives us 26.9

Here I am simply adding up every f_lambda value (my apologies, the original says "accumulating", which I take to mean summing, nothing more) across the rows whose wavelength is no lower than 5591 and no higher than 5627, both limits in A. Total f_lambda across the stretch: 687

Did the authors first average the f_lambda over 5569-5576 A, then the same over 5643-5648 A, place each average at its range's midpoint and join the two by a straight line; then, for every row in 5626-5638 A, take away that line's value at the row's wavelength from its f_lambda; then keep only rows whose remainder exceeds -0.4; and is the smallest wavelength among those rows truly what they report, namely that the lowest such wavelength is 5627.90 A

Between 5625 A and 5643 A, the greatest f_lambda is 30.43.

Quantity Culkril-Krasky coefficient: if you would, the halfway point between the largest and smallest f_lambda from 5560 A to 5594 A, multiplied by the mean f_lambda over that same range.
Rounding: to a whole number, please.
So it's 589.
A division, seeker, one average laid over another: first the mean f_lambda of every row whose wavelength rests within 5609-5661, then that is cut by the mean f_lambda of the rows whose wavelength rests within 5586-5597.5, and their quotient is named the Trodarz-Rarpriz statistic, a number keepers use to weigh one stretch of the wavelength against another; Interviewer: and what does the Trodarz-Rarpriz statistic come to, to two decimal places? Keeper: 1.04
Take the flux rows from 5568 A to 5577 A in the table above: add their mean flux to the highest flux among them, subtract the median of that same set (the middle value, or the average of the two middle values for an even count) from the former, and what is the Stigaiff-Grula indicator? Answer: 31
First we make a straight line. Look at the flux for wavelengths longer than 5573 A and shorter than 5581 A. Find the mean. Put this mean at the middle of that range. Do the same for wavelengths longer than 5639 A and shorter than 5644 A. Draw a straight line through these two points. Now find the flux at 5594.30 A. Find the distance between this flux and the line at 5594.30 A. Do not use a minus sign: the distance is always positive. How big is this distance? 1.1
